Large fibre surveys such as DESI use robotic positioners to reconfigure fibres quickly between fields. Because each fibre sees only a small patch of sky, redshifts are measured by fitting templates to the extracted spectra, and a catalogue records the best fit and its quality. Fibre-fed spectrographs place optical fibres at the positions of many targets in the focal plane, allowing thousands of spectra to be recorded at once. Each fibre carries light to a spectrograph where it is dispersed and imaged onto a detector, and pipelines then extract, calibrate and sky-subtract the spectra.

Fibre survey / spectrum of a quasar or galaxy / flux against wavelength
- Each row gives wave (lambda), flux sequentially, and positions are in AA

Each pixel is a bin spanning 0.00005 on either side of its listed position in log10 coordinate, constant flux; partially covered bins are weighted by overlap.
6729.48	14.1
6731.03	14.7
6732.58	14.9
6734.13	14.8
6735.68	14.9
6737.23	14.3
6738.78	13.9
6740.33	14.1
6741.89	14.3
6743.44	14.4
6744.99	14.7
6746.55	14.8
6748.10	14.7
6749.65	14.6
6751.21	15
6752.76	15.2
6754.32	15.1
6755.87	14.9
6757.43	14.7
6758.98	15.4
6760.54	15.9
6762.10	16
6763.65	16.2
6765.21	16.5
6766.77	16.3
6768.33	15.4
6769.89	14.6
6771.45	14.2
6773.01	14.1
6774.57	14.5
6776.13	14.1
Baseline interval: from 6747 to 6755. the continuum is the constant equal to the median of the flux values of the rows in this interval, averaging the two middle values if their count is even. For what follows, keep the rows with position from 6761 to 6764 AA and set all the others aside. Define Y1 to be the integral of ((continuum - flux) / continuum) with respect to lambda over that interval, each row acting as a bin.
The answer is -0.2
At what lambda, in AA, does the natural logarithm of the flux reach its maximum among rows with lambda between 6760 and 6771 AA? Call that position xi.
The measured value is 6765.21 AA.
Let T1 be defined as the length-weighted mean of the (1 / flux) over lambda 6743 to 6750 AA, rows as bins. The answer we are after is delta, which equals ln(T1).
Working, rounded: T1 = 0.0683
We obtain -2.68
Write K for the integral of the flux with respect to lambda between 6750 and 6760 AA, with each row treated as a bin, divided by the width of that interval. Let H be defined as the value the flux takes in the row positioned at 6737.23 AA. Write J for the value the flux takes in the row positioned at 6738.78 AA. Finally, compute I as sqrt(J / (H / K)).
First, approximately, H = 14.3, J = 13.9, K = 15.0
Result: 3.82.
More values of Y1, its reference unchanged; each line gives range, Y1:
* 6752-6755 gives 0.0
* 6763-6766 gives -0.3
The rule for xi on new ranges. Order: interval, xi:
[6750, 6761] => 6760.54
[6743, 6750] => 6746.55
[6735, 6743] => 6735.68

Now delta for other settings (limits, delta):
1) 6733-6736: -2.70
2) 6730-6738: -2.69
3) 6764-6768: -2.79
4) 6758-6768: -2.77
